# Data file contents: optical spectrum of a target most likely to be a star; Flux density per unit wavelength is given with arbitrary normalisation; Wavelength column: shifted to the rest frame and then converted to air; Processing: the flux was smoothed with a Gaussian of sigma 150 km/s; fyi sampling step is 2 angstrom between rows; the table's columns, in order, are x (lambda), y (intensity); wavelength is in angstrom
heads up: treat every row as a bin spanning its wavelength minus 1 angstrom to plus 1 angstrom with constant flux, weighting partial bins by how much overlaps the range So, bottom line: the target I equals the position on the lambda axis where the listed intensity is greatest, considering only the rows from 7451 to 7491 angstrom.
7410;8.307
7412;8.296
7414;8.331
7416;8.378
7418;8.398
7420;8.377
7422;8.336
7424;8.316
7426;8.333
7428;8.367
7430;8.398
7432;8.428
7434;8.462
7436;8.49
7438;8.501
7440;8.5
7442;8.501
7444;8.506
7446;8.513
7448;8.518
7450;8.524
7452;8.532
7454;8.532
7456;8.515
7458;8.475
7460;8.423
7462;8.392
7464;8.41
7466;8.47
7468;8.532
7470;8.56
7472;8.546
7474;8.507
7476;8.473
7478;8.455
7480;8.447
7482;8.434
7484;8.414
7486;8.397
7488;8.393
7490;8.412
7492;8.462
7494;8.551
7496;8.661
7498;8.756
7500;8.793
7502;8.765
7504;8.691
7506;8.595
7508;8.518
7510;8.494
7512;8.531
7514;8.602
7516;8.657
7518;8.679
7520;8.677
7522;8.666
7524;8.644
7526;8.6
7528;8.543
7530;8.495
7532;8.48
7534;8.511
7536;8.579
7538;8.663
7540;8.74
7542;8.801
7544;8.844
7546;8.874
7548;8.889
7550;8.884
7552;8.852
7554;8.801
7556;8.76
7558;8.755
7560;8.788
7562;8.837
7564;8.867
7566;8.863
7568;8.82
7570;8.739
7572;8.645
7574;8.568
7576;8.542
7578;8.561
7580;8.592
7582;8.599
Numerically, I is 7470 angstrom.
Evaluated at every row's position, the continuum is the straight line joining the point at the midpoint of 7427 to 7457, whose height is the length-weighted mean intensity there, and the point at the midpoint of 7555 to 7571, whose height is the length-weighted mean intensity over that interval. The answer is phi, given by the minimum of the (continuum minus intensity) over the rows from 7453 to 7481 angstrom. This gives -0.01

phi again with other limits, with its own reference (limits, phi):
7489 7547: -0.15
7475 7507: -0.15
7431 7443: -0.03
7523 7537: 0.06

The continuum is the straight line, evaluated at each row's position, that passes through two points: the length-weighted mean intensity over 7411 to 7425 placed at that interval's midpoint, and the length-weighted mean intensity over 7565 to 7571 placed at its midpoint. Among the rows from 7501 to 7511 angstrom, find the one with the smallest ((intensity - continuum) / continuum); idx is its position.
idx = 7510 angstrom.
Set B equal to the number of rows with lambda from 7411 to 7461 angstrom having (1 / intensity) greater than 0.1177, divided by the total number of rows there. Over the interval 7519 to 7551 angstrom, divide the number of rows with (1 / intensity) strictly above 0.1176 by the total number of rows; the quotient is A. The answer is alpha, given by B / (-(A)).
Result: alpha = -5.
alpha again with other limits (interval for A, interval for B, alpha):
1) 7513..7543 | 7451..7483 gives -4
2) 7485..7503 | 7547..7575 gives 0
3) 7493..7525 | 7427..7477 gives -7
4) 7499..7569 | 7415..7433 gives -12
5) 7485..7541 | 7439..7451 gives 0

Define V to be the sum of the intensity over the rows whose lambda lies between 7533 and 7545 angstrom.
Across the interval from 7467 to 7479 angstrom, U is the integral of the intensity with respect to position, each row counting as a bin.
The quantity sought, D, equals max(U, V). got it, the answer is 102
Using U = 102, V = 52.1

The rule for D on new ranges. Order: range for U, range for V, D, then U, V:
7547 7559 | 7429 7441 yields 106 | 106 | 50.8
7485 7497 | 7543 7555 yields 102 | 102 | 53.1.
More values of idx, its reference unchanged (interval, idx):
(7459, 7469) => 7462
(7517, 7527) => 7526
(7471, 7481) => 7480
